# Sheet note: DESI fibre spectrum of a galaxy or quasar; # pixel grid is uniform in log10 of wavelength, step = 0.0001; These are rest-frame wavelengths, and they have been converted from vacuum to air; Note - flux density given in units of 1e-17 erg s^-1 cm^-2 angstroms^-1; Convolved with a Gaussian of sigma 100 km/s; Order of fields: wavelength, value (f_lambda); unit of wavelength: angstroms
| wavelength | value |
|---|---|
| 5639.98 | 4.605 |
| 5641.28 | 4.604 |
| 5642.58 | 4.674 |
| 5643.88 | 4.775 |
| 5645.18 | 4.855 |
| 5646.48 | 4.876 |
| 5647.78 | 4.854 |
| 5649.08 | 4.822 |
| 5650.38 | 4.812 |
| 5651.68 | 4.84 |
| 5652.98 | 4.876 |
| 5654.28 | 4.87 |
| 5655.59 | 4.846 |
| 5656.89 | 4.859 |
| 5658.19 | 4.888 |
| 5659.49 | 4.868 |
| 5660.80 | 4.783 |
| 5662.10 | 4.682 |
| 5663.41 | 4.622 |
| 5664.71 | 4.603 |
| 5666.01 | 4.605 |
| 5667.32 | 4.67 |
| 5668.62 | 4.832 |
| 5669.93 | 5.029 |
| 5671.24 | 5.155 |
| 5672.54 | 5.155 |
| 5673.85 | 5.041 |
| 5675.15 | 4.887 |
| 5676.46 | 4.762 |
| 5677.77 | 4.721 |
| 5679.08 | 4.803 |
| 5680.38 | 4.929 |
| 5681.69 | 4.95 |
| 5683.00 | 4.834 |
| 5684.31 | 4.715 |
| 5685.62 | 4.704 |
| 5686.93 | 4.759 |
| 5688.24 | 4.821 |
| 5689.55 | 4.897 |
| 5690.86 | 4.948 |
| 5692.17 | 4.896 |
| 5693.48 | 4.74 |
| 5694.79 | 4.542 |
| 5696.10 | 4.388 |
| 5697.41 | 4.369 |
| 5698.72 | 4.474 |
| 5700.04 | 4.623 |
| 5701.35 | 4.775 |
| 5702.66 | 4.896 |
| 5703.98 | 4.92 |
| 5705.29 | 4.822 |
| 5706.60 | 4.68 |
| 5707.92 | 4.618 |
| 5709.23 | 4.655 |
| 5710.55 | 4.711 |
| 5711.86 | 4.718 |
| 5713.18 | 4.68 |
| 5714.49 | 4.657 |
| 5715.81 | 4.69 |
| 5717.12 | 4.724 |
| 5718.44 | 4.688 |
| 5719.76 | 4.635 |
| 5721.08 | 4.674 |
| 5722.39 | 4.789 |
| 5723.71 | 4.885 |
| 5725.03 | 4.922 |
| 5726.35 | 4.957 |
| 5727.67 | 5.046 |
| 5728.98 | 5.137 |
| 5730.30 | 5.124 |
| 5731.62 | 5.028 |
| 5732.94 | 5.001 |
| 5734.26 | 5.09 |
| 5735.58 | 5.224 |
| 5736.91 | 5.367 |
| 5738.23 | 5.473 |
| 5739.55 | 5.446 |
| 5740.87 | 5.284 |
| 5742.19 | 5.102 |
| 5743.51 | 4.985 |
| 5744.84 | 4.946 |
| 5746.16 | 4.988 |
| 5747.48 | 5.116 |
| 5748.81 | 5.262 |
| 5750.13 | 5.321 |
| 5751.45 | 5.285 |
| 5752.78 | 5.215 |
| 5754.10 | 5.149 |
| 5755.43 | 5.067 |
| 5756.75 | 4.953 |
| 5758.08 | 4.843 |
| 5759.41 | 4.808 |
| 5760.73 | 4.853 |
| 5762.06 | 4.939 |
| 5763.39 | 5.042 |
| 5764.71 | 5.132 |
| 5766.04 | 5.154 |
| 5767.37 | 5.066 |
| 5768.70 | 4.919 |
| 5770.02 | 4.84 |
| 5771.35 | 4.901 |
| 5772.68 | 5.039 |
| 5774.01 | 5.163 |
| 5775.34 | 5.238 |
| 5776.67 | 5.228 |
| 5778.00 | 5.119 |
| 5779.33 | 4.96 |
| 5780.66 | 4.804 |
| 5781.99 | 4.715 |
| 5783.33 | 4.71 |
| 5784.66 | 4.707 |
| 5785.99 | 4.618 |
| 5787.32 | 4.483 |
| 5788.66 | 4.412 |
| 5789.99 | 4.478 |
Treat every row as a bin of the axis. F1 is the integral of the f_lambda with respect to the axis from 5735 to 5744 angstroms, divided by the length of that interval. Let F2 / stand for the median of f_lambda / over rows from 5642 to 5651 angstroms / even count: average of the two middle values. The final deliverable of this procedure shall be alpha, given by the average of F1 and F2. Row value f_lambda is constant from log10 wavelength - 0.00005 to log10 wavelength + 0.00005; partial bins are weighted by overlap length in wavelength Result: 5.05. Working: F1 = 5.27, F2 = 4.82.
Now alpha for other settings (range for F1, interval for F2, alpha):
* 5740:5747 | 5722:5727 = 4.99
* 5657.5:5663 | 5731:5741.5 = 5.02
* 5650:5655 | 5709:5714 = 4.77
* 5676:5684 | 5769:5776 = 4.93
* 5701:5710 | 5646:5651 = 4.80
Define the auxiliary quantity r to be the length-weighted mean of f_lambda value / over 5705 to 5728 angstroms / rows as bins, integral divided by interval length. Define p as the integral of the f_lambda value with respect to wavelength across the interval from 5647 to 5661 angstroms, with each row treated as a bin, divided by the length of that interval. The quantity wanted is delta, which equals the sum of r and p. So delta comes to 9.60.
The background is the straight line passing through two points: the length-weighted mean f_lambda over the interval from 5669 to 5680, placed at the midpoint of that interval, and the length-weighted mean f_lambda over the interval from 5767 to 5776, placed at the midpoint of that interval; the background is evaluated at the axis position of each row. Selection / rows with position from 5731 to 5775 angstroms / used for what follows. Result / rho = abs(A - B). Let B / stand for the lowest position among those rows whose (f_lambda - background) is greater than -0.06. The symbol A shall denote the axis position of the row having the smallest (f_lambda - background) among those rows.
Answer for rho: 27.8 angstroms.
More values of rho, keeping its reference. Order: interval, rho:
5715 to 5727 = 6.6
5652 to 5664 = 10.4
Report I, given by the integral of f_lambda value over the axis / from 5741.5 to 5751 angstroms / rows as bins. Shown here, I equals 48.5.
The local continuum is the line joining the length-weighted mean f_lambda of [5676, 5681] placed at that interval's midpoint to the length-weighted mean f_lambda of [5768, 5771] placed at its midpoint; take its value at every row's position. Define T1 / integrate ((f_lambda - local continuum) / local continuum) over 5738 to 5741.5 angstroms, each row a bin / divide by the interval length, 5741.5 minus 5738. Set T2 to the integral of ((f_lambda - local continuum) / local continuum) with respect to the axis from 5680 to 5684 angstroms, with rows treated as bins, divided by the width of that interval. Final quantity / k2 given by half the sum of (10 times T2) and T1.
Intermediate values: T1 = 0.11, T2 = 0.02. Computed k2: 0.1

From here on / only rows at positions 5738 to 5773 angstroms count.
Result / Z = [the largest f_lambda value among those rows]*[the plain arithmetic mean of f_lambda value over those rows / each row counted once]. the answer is 27.8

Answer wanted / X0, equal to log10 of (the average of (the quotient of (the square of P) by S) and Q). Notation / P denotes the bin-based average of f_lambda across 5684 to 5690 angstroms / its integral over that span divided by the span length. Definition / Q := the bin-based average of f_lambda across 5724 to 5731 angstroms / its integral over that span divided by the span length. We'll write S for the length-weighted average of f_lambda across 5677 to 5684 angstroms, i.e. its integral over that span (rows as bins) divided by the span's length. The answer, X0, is 0.688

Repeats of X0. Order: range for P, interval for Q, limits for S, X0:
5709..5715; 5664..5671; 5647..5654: 0.668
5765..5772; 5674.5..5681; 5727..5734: 0.687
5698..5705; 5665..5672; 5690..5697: 0.682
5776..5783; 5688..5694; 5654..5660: 0.695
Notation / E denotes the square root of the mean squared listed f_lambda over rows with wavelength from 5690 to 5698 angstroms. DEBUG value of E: 4.7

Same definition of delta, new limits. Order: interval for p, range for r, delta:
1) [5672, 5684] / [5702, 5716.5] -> 9.62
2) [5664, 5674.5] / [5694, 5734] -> 9.65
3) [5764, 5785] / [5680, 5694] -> 9.82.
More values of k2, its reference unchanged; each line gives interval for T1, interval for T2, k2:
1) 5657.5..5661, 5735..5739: 0.5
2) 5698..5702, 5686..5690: 0.0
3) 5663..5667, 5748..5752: 0.4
